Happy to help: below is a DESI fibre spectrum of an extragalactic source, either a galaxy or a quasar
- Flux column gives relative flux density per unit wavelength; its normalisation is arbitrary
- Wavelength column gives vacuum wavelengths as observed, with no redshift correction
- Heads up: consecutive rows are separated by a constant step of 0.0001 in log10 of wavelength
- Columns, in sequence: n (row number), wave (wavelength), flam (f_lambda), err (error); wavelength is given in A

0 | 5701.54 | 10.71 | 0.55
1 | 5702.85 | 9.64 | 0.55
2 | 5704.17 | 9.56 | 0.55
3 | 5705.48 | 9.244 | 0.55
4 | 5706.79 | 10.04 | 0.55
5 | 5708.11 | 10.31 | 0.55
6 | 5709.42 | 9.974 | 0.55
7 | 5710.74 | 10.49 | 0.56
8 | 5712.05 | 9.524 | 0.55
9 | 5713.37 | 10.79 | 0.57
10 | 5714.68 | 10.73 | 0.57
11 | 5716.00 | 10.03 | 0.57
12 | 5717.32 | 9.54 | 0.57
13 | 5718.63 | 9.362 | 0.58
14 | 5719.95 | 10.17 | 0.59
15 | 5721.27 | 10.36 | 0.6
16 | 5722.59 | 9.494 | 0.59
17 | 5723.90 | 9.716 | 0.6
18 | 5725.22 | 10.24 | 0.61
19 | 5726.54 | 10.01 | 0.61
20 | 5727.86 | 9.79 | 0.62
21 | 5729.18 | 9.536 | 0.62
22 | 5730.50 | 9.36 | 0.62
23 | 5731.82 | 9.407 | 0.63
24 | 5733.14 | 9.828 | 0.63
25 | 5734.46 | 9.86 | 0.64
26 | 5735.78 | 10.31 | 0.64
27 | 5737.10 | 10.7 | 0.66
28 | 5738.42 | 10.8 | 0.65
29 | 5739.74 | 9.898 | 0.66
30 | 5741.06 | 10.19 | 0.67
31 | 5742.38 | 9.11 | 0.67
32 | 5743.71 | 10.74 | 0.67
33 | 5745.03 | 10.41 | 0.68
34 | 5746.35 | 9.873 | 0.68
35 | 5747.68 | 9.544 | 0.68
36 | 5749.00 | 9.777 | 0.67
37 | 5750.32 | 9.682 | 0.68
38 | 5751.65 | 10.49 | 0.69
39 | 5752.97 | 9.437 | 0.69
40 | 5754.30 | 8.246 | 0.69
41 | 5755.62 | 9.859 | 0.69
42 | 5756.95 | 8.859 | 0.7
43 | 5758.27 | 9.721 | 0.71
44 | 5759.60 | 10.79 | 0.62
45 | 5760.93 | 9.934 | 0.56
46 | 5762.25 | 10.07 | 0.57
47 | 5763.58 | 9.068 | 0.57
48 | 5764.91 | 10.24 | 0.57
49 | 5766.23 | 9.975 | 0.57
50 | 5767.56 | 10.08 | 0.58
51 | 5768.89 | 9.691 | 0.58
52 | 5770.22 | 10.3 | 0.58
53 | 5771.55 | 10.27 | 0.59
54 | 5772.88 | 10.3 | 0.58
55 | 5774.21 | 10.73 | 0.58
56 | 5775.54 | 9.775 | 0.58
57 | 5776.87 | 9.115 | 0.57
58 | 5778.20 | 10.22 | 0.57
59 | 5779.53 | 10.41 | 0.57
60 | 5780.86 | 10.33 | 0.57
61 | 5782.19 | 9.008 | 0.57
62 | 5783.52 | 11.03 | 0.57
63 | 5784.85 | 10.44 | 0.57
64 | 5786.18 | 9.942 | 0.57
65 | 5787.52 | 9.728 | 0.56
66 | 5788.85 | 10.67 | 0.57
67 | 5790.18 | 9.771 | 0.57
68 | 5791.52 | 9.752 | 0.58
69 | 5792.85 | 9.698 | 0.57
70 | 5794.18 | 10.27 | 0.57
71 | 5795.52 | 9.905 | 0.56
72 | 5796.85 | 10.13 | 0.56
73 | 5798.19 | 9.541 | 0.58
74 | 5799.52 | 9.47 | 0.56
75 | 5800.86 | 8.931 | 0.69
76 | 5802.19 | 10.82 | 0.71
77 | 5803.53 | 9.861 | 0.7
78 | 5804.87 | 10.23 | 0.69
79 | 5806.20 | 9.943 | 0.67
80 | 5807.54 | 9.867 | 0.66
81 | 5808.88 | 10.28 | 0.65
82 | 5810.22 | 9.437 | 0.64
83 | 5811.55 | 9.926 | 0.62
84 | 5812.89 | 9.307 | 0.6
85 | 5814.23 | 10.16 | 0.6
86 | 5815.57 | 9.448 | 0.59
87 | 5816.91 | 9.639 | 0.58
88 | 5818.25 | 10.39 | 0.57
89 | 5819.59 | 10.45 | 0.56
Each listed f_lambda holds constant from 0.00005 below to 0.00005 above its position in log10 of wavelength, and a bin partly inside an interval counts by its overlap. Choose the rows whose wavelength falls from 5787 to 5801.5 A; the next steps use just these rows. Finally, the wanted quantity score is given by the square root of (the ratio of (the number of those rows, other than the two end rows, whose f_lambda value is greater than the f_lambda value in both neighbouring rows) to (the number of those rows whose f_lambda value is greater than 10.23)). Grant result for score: 1.2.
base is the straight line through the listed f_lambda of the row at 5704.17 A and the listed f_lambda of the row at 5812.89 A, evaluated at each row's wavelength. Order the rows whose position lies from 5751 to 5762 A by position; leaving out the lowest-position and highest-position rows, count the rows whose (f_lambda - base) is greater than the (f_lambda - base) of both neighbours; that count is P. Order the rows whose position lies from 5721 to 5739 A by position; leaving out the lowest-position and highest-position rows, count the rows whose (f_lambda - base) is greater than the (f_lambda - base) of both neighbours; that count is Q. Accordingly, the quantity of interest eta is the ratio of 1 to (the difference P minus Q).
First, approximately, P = 2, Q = 1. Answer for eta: 1.0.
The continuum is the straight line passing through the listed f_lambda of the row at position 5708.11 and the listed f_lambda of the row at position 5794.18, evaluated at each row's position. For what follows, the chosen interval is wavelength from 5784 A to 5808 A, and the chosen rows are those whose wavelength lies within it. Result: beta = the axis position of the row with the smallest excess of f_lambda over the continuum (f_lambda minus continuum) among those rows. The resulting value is 5800.86 A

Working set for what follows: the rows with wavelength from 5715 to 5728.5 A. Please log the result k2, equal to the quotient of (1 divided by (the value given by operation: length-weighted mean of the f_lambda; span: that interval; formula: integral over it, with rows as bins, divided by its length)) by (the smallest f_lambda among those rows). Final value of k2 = 0.0108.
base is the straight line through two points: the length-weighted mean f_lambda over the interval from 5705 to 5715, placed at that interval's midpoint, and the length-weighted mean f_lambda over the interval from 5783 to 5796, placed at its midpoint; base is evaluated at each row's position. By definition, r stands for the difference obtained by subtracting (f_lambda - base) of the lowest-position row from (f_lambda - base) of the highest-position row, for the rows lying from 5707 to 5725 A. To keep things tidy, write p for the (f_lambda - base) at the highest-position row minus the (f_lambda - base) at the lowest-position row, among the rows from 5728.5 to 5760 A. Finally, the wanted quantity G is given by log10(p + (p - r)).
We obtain 0.49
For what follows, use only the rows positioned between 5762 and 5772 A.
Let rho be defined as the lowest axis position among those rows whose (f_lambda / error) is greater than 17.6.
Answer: 5762.25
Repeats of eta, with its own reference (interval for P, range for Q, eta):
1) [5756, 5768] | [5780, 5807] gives -0.3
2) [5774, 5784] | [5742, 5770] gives -0.1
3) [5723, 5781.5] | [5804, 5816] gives 0.1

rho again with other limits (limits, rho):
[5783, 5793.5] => 5783.52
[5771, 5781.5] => 5772.88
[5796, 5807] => 5796.85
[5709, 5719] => 5709.42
